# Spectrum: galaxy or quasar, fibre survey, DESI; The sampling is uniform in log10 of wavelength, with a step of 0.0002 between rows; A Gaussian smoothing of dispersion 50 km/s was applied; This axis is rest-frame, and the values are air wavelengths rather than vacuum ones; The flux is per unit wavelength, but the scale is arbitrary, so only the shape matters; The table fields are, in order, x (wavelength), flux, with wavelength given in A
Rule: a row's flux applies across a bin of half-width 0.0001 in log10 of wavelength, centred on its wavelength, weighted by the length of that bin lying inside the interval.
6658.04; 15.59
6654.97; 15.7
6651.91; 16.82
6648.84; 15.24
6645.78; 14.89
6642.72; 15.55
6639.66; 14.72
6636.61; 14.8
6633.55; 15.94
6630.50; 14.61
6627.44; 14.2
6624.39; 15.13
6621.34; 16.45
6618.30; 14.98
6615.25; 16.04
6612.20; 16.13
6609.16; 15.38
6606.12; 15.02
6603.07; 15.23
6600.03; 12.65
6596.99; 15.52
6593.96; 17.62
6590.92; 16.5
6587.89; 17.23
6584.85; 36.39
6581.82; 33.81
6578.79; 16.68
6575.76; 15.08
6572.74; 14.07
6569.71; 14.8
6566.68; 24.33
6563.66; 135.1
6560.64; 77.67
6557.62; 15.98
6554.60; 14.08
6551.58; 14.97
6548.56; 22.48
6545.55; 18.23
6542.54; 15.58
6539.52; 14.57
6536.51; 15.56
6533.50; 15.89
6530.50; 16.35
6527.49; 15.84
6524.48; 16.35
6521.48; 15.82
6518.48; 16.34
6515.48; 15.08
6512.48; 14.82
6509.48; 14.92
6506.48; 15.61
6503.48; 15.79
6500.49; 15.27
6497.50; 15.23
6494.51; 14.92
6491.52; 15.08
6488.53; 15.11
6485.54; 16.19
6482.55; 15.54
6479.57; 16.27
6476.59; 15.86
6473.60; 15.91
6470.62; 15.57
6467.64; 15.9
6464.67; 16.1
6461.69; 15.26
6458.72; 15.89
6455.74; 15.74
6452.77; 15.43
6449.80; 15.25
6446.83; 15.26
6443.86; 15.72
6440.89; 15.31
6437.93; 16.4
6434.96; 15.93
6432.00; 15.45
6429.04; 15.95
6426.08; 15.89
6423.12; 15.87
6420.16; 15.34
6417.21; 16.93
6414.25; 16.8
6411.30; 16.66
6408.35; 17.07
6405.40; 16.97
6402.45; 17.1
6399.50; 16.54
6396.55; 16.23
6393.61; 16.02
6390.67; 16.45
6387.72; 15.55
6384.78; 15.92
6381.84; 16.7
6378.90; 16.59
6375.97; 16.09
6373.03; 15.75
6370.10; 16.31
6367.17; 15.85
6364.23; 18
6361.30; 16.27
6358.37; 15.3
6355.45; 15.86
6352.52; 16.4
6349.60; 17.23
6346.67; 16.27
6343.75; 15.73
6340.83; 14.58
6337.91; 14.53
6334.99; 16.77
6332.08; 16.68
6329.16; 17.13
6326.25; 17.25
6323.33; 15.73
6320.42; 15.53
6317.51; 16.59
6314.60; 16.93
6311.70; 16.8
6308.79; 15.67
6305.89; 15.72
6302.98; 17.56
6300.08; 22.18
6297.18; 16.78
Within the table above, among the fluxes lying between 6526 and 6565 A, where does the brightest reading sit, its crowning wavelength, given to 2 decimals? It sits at 6563.66 A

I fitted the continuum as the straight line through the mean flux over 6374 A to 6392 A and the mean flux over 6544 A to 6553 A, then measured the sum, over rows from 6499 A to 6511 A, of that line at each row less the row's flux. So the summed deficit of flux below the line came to 10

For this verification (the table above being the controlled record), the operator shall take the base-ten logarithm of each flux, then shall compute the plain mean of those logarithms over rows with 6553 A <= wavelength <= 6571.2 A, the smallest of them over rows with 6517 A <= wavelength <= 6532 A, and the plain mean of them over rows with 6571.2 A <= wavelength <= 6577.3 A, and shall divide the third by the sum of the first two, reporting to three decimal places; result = 0.433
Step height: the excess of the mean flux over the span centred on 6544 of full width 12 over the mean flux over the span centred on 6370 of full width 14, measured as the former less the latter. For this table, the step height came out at 1.3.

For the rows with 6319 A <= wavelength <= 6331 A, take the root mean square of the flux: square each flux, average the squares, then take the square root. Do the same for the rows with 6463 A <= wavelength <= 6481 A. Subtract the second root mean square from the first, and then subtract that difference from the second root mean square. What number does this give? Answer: 15.4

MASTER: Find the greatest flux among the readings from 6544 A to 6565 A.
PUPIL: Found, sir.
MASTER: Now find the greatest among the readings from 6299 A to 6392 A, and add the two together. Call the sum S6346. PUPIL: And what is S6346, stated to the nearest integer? 157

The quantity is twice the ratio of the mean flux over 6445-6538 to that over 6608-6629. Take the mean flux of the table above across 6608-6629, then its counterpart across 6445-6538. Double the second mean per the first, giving 2.02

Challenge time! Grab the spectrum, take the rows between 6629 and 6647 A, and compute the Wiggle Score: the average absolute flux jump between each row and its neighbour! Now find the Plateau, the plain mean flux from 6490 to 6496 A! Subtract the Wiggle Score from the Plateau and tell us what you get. 14.2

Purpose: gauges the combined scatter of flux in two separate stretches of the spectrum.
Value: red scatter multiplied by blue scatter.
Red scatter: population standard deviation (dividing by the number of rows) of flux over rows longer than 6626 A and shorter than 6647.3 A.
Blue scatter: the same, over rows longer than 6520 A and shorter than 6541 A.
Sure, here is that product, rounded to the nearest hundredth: 0.31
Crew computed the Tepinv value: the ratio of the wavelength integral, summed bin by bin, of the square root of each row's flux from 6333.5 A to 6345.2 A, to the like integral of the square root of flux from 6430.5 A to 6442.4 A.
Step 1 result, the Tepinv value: 0.97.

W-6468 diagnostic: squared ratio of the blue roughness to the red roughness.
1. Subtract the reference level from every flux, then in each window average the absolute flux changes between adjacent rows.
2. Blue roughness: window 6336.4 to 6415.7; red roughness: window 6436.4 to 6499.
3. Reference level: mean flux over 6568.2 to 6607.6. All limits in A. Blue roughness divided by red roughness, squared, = 2.1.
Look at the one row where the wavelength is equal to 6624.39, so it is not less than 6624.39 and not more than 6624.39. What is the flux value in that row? 15.13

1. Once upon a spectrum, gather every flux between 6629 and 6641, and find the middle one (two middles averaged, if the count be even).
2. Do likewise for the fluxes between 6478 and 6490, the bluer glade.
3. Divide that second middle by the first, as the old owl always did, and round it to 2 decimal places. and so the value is 1.07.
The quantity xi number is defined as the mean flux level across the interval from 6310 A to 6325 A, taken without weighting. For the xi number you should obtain 16.3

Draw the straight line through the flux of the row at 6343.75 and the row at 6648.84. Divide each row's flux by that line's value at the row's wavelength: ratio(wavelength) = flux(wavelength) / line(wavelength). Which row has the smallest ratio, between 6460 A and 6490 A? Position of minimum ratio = 6488.53 A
